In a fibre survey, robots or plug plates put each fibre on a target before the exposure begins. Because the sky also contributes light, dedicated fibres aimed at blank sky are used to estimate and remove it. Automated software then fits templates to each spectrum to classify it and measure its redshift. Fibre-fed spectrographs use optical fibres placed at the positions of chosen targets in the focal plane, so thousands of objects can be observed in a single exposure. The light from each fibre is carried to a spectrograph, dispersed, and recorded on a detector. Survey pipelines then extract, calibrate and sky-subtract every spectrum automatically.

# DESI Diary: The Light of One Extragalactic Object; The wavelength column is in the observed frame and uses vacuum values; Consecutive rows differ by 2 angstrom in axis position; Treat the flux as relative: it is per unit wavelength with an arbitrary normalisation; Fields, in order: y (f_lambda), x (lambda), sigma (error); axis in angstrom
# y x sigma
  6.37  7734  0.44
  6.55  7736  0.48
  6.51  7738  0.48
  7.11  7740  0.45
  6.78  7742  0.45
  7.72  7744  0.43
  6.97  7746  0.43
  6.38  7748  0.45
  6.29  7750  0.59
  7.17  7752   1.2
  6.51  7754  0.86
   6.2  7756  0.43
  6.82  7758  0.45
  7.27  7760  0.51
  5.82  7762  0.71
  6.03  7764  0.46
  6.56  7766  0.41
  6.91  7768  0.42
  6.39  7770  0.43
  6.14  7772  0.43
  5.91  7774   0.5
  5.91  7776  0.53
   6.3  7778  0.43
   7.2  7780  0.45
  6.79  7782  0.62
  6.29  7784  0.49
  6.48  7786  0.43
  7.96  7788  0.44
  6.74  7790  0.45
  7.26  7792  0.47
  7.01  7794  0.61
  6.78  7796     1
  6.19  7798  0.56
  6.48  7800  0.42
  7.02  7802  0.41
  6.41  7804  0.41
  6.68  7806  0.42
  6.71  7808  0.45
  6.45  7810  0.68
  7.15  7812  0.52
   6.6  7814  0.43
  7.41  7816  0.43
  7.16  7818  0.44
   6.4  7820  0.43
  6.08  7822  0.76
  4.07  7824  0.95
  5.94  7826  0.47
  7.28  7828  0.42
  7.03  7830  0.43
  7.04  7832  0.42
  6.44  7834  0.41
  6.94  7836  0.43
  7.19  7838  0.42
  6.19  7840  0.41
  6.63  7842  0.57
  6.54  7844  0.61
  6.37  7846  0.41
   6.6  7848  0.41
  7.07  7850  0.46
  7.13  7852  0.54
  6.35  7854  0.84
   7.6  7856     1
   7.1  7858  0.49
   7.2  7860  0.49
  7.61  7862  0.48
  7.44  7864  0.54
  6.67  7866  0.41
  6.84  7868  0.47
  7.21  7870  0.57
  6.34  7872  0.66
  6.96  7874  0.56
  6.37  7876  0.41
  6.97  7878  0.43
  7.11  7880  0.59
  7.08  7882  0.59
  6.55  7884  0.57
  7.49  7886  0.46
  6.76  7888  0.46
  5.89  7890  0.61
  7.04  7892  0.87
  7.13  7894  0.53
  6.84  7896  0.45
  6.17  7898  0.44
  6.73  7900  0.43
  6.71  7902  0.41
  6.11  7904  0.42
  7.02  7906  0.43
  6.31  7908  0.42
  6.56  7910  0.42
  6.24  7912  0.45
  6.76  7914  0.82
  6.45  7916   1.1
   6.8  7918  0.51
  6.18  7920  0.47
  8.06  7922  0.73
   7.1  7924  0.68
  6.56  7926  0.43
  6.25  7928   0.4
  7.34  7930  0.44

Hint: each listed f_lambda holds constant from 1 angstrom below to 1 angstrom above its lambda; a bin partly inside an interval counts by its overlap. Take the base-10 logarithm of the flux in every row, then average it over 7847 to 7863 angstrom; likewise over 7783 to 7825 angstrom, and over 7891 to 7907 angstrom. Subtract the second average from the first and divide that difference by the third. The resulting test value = 0.037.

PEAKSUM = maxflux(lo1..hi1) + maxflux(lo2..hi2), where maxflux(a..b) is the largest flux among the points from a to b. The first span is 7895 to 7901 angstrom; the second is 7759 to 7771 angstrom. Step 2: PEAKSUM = 14.1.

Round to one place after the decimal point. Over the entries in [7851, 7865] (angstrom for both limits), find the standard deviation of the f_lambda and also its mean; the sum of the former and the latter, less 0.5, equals 7.1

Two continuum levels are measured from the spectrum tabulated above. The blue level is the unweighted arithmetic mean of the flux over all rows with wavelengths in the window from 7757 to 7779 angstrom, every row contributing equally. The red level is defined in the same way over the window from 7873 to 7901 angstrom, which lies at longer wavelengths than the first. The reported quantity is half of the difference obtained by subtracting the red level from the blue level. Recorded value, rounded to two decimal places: -0.21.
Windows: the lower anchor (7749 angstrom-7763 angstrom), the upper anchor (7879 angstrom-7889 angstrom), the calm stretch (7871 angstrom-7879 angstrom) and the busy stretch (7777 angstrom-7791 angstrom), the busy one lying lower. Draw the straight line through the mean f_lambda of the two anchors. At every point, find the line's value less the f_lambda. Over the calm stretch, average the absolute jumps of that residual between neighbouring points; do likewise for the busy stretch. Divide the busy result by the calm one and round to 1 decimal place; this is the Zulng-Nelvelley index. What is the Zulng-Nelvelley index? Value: 1.3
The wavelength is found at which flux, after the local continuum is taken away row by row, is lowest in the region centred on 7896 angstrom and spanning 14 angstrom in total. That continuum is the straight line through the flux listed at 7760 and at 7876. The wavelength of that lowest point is 7890 angstrom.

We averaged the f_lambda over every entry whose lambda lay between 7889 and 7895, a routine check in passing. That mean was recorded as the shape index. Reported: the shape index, 6.7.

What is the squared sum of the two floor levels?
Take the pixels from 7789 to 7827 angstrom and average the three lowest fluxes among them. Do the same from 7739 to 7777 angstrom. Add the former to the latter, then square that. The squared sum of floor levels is 126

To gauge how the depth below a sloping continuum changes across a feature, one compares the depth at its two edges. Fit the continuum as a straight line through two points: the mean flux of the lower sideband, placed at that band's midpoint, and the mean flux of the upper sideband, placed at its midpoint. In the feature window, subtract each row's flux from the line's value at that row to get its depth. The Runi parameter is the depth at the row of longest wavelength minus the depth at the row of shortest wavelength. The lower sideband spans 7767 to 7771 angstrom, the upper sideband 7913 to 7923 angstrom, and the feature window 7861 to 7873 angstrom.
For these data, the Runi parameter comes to 1.3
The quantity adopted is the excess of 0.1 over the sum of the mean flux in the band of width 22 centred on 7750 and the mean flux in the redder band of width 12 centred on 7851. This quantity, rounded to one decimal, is -13.6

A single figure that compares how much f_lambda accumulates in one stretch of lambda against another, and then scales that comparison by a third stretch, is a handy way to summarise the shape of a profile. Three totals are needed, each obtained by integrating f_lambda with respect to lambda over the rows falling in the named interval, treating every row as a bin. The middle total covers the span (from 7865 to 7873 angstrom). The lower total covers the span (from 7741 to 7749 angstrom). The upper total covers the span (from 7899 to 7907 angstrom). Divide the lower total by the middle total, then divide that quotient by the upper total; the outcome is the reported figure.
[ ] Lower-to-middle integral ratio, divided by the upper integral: 0.0194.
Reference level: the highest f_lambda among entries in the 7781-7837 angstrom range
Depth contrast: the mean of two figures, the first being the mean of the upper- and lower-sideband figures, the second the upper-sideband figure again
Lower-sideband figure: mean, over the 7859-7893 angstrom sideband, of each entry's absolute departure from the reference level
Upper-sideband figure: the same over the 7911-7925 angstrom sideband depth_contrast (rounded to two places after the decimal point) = 1.15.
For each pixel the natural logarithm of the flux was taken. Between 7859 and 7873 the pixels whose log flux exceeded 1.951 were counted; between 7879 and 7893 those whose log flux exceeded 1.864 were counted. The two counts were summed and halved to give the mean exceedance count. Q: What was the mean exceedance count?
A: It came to 5.00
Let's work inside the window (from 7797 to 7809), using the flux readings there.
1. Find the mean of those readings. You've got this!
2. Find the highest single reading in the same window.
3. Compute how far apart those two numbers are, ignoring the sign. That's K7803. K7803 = 0.44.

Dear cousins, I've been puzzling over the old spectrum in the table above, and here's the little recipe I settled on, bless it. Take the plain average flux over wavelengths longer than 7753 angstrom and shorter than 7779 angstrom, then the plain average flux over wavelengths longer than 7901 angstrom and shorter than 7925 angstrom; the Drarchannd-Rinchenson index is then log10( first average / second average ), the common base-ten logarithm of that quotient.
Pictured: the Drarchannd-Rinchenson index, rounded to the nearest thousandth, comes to -0.022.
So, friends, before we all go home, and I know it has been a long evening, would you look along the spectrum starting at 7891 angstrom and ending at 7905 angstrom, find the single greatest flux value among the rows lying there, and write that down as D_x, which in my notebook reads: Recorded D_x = 7.13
